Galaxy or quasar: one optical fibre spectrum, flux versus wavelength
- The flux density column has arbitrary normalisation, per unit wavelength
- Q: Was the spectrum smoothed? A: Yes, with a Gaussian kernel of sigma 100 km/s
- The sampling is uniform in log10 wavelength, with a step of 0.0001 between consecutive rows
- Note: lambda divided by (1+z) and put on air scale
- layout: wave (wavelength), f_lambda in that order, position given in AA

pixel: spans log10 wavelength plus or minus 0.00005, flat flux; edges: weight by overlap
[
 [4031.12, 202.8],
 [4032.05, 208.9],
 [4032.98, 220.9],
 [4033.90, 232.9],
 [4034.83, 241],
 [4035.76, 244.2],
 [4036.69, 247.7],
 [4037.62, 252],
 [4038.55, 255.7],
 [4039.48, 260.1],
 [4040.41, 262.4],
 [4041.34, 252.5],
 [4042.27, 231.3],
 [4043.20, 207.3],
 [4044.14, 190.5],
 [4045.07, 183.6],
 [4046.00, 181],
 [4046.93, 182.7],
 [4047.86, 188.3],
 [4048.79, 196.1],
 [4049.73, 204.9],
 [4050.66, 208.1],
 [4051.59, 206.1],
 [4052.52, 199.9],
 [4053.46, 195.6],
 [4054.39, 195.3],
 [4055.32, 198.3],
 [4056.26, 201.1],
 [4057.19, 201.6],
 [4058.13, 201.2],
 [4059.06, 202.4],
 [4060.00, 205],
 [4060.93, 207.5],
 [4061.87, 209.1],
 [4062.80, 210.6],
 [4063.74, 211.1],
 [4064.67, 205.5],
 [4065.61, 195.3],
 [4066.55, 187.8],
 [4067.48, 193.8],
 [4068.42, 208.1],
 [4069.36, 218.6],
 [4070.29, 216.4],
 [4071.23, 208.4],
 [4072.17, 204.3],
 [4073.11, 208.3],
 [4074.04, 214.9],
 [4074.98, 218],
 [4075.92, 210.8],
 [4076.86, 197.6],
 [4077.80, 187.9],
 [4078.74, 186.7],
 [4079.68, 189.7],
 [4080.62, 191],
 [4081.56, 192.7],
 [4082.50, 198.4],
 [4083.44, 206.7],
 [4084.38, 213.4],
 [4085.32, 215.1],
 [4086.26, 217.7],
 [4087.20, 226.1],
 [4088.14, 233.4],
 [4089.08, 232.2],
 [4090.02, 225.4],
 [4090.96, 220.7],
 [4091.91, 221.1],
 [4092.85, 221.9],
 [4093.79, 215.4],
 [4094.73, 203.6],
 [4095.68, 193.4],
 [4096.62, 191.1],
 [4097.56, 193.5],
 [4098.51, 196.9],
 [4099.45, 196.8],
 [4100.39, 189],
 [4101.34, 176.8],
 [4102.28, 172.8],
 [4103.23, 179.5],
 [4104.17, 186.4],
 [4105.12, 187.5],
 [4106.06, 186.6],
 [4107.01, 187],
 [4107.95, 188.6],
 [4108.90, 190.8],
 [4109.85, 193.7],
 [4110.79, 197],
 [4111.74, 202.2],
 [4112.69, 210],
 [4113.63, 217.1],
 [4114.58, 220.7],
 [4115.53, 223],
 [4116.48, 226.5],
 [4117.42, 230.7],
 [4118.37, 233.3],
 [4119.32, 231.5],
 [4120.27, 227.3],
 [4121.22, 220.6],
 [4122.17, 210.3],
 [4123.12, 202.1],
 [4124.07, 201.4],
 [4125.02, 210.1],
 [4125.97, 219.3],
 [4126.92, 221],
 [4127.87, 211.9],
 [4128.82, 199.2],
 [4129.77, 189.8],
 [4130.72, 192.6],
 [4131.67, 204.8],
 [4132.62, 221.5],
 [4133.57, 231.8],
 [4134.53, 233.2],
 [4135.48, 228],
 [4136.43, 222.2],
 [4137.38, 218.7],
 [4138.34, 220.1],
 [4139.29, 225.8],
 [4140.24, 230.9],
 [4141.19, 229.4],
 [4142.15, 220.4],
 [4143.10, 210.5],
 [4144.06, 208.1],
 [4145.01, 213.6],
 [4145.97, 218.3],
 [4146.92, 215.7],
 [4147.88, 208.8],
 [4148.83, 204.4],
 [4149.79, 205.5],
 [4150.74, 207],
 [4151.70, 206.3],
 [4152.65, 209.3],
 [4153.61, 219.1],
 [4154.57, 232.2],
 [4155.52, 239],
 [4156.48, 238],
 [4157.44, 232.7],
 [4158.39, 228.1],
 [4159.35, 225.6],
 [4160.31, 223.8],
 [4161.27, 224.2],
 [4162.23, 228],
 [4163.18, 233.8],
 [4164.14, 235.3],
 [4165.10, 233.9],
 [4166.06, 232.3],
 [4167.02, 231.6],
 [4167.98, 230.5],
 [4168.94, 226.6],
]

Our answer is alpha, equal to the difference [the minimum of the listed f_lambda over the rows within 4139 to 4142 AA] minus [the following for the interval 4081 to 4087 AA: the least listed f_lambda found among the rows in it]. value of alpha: 33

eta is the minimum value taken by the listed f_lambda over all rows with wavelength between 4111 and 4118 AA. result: 202.2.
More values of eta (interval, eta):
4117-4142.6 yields 189.8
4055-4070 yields 187.8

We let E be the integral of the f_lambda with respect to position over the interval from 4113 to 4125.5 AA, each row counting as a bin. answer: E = 2743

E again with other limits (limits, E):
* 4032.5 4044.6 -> 2883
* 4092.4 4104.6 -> 2363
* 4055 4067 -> 2433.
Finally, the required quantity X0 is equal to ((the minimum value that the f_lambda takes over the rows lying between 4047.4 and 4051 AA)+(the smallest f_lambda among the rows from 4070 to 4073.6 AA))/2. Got 196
